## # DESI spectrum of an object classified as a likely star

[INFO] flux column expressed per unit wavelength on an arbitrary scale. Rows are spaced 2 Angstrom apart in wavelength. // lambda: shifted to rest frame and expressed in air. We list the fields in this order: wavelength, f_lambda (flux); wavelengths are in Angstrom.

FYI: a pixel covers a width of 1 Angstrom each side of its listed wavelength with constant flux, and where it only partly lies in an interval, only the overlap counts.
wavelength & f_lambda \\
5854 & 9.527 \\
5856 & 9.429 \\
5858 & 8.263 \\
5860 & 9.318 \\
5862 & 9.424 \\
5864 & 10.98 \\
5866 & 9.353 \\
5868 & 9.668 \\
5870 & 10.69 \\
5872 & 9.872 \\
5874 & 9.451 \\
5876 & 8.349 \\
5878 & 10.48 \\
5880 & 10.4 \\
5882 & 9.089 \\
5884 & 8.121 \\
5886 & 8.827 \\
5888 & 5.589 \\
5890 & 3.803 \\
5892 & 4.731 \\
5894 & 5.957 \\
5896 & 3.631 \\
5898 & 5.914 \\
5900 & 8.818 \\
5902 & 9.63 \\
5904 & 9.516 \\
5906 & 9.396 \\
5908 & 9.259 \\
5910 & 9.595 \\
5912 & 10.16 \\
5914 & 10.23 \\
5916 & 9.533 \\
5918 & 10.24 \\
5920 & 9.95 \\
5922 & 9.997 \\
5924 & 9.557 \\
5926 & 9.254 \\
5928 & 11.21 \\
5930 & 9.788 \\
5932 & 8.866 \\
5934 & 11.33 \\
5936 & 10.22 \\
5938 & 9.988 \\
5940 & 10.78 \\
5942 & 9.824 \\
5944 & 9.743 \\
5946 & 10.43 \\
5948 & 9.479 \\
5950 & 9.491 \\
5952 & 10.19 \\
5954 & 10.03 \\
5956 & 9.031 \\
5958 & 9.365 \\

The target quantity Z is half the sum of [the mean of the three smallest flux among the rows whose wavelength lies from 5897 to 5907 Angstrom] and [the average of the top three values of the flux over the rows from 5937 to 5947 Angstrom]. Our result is 9.22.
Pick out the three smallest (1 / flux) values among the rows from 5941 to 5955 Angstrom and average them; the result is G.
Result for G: 0.098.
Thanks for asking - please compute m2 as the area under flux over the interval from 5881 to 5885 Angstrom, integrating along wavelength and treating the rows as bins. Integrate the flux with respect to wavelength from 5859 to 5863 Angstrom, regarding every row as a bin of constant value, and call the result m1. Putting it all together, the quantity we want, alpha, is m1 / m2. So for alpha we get 1.09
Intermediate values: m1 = 37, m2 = 34.4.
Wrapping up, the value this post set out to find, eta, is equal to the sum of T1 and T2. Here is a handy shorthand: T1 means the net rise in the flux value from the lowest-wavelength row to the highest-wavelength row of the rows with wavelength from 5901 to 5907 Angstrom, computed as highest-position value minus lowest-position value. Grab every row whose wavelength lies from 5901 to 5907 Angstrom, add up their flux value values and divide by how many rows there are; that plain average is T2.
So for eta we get 9.3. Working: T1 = -0.2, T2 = 9.5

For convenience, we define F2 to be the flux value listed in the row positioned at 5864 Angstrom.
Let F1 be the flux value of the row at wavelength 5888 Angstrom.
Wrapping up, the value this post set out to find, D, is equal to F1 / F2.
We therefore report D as 0.5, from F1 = 5.589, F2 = 10.98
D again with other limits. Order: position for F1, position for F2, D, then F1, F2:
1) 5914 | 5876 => 1.2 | 10.23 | 8.349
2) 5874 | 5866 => 1.0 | 9.451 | 9.353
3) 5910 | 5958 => 1.0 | 9.595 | 9.365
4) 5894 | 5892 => 1.3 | 5.957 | 4.731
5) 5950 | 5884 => 1.2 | 9.491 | 8.121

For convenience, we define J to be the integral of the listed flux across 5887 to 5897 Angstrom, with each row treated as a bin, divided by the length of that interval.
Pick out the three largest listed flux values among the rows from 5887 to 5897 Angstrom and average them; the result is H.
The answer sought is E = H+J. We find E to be 10.2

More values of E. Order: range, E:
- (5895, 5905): 16.8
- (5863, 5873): 20.6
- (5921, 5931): 20.3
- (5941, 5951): 19.8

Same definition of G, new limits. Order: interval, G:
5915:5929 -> 0.096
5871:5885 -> 0.098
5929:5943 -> 0.093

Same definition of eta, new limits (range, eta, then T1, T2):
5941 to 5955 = 10.1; 0.2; 9.9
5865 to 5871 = 11.2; 1.3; 9.9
